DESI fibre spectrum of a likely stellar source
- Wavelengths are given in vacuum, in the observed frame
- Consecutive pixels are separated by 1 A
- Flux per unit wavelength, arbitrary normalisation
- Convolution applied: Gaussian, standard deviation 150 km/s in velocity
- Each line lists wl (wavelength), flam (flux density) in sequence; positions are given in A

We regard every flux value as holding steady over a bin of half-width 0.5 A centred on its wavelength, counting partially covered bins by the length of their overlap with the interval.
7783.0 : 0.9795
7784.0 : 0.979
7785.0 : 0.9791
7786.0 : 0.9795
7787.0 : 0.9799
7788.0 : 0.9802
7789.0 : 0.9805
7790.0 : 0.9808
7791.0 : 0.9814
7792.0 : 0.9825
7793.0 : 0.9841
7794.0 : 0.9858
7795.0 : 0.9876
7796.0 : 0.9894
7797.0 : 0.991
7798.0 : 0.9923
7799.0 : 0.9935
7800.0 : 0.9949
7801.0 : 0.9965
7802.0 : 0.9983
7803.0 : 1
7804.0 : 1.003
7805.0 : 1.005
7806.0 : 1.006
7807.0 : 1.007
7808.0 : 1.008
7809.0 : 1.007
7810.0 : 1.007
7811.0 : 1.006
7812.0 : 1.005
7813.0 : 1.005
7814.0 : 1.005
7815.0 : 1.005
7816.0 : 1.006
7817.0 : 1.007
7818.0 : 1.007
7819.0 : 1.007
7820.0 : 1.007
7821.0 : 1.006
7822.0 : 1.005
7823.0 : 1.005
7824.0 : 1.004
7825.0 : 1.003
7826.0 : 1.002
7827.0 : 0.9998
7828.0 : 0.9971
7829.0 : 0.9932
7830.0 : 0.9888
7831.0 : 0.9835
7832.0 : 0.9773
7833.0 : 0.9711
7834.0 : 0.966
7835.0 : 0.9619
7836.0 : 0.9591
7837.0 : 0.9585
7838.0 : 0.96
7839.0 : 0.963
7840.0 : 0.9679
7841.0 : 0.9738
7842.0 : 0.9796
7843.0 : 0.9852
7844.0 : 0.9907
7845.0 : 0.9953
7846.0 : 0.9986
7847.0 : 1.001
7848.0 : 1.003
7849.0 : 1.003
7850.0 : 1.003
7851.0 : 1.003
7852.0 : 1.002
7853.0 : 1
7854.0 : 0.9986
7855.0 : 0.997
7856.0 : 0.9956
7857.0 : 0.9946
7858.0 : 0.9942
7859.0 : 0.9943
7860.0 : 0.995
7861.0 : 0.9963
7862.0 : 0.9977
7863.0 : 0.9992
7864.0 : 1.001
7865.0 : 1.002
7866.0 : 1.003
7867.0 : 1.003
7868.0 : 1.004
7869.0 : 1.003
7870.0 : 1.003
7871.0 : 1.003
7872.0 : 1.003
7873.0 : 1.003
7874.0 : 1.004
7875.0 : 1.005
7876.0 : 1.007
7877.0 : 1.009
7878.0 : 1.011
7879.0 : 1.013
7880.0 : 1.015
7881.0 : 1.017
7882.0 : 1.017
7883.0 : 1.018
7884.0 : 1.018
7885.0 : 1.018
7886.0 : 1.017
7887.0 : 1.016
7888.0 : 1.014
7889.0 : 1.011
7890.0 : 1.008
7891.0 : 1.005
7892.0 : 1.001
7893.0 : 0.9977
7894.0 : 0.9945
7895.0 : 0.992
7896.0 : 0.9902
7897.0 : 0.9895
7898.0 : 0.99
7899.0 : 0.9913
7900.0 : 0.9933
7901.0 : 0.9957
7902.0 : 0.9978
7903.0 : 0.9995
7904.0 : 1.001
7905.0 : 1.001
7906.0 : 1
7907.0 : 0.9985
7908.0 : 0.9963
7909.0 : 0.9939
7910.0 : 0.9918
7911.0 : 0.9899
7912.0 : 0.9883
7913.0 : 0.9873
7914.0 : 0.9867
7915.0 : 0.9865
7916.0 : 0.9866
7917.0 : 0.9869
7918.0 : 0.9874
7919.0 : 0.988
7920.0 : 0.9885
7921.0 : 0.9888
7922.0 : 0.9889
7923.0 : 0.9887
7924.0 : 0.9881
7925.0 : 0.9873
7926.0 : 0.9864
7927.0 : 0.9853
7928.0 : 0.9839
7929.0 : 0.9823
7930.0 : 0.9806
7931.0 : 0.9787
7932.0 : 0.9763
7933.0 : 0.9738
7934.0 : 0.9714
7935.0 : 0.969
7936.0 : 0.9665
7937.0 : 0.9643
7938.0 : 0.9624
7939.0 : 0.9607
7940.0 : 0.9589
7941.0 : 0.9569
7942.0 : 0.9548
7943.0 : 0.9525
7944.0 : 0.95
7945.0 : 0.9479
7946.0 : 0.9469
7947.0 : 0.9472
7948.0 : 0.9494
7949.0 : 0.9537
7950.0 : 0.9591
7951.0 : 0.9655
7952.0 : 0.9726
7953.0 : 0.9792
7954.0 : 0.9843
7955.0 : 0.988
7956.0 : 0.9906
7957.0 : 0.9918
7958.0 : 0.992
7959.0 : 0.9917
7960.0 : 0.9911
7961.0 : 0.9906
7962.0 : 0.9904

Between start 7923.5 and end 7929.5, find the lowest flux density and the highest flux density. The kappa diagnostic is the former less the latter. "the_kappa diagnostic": -0.006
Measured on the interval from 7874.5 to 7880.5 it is -0.010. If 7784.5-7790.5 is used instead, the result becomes -0.002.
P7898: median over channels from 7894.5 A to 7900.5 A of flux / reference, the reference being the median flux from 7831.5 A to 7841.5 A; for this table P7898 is 1.027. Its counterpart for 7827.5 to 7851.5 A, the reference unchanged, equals 1.021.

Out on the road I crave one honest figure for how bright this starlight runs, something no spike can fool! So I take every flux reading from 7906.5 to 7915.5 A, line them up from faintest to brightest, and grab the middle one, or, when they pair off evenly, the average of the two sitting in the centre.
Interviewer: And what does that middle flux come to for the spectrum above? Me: 0.99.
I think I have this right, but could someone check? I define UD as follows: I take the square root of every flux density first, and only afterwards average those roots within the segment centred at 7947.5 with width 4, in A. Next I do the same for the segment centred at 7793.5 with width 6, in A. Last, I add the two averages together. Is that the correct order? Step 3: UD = 1.97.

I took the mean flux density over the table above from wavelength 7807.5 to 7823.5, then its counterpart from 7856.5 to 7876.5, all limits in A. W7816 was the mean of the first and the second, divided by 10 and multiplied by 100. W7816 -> 10.0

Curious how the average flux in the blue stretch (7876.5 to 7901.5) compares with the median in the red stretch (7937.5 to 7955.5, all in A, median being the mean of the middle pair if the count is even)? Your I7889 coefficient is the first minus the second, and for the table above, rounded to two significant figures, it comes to 0.048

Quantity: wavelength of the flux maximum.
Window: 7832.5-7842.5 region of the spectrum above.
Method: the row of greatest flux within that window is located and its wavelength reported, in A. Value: 7842.0 A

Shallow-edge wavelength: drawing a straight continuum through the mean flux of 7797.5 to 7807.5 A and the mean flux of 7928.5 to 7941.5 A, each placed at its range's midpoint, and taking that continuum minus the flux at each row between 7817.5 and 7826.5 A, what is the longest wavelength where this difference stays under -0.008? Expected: 7825.0 A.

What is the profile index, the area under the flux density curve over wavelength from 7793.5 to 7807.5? 14.0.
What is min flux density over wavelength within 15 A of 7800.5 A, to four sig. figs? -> 0.9795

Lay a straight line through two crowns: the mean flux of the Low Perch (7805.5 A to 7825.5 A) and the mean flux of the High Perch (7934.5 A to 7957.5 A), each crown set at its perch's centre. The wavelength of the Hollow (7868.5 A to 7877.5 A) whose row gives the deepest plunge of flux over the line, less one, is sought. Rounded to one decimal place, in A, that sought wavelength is 7869.0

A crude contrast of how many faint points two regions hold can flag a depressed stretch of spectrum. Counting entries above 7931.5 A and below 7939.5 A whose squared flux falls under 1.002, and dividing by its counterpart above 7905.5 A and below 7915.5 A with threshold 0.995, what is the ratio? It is 1.0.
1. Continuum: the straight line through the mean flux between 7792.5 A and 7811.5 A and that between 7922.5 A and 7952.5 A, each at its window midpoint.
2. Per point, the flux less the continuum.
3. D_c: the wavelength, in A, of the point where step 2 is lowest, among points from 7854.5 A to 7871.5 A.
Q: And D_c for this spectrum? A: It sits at 7858.0 A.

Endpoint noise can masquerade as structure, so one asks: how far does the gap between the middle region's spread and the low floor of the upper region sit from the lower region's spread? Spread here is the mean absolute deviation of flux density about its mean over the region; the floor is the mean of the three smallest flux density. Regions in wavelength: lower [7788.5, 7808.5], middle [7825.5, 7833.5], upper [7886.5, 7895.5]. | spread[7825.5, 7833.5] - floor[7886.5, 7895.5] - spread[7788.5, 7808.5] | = 0.994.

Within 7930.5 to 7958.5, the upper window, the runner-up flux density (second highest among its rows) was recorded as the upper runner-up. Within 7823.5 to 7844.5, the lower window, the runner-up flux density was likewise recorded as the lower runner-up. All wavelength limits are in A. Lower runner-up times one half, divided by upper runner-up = 0.506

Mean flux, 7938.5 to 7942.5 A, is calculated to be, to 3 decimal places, 0.958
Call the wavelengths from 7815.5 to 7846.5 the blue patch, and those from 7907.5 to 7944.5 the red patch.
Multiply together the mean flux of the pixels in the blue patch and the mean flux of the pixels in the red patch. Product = 0.97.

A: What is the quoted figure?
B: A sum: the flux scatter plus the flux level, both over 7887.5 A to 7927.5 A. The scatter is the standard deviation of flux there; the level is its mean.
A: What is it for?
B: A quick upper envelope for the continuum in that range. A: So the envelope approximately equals 1.00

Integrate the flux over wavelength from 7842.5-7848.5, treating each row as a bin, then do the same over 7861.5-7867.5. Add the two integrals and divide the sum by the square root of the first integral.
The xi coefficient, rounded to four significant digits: 4.901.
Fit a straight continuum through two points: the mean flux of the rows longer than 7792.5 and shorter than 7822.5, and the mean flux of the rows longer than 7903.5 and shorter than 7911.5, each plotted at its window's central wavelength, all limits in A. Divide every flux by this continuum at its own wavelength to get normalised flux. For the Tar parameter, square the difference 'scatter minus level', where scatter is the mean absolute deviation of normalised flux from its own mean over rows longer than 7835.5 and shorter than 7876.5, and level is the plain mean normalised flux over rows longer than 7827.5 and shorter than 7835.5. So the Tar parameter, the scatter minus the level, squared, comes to 0.940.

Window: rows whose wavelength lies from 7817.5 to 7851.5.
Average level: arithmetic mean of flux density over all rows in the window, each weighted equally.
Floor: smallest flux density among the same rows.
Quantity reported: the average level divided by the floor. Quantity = 1.03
